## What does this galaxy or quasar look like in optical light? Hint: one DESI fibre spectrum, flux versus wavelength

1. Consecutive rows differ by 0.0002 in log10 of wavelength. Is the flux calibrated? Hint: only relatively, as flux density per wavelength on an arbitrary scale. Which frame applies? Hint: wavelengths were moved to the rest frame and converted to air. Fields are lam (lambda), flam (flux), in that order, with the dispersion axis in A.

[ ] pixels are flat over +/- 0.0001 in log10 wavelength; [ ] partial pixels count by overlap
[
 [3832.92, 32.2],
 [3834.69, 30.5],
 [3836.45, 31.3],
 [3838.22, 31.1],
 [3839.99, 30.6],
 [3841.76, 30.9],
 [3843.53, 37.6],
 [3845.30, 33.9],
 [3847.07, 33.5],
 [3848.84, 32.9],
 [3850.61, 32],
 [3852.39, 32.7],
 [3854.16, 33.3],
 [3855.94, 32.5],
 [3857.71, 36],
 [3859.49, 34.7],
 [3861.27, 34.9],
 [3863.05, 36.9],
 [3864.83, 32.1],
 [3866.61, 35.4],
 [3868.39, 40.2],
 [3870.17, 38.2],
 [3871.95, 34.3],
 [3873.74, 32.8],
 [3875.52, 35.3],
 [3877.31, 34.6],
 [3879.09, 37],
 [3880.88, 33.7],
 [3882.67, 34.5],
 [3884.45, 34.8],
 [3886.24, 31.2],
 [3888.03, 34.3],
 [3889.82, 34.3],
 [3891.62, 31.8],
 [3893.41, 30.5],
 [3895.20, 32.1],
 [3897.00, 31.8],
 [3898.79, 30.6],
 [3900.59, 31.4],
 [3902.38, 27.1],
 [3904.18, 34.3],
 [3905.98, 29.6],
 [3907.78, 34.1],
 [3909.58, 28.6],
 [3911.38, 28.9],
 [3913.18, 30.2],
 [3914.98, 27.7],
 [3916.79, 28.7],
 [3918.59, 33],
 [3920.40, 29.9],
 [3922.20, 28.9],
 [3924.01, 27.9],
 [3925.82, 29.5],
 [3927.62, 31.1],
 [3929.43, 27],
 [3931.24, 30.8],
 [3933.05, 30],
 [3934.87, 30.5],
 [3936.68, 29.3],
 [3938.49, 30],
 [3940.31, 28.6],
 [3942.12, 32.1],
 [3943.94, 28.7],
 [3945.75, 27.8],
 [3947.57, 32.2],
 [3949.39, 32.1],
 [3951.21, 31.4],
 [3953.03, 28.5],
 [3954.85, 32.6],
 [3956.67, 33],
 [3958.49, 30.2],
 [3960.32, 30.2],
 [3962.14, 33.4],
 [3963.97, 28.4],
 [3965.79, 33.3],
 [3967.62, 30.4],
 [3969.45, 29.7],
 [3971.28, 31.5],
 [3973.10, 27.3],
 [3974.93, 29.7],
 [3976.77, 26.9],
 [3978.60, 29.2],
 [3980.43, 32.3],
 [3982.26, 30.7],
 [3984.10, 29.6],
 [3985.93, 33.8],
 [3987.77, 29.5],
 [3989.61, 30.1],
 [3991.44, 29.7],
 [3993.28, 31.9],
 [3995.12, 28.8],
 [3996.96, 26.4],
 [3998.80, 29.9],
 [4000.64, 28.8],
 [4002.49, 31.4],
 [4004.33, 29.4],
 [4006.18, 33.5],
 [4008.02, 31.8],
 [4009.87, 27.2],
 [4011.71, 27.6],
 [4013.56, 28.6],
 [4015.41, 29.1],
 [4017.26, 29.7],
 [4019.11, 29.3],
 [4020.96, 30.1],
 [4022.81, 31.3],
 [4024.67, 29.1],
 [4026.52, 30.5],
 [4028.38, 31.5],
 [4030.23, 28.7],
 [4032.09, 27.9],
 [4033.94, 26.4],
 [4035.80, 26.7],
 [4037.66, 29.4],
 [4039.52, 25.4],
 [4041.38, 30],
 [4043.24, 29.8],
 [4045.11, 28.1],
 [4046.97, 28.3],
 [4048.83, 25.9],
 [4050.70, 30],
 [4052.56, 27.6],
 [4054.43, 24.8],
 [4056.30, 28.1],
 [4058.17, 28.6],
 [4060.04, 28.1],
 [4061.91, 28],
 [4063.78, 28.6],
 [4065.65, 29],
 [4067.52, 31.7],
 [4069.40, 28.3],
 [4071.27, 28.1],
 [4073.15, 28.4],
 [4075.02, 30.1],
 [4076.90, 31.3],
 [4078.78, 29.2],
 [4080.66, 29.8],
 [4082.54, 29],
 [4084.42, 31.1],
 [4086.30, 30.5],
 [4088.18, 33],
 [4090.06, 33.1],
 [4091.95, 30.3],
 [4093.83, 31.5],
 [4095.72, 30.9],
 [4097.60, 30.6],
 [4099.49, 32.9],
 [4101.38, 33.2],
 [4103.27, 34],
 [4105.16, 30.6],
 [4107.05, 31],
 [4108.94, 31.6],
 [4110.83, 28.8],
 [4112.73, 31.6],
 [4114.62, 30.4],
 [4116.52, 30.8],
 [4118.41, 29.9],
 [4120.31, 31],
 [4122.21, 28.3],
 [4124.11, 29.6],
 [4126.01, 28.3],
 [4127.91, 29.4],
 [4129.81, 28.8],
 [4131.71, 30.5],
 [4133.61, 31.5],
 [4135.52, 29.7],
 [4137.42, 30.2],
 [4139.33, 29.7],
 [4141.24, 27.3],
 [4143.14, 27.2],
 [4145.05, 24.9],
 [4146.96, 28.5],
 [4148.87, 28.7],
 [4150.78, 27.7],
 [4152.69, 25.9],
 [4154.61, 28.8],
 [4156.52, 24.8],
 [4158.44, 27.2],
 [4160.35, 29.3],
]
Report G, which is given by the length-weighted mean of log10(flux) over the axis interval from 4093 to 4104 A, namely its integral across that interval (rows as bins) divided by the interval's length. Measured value 1.51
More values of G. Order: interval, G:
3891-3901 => 1.50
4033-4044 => 1.45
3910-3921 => 1.47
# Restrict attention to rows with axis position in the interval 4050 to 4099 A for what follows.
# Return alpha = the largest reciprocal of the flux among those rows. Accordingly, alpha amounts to 0.040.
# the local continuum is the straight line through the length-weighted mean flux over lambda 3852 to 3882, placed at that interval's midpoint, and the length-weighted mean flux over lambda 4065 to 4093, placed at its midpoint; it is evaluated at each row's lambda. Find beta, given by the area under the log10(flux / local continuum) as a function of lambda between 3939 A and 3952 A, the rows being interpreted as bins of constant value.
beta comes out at -0.5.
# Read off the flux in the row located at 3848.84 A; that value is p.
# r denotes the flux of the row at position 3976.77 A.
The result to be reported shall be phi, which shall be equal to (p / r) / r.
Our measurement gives 0.045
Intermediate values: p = 32.9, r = 26.9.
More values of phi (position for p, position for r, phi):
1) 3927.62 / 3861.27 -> 0.026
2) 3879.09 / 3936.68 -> 0.043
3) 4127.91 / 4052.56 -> 0.039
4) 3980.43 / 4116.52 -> 0.034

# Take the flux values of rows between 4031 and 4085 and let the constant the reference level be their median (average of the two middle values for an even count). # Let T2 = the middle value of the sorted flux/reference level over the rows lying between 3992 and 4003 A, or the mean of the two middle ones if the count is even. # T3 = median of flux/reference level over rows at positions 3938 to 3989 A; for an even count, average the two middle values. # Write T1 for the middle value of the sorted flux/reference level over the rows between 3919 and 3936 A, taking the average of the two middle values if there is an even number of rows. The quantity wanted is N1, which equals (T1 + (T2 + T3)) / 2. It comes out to 1.57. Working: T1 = 1.053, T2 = 1.03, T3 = 1.06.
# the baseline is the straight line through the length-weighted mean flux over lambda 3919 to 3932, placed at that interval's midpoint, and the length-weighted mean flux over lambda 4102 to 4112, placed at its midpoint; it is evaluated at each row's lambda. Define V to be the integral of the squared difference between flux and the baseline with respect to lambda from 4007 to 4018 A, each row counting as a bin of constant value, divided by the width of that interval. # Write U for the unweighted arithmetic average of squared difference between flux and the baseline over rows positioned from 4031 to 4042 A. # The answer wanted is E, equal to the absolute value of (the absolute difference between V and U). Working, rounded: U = 11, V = 4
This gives 7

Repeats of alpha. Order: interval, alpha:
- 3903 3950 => 0.037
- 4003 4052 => 0.039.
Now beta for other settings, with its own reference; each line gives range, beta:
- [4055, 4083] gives -0.6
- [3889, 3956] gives -3.1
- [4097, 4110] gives 0.4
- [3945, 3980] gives -1.2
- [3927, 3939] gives -0.6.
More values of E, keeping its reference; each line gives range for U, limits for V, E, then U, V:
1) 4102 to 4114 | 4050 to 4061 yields 9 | 2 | 11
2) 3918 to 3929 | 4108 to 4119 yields 2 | 3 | 2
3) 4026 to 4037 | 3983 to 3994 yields 4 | 7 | 3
